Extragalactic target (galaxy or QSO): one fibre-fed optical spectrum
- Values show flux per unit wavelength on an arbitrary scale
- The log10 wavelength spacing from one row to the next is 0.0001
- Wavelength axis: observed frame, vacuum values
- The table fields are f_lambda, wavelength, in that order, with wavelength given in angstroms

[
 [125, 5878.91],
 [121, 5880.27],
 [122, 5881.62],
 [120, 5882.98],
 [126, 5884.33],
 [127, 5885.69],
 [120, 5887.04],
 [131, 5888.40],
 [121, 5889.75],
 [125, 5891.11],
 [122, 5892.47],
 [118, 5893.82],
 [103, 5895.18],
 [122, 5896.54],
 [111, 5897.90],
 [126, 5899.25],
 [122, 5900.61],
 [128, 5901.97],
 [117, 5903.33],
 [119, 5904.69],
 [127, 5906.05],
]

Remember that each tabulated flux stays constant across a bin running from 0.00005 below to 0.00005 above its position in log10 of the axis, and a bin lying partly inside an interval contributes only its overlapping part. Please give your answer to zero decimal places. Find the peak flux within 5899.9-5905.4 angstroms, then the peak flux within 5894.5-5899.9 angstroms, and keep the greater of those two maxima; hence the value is 128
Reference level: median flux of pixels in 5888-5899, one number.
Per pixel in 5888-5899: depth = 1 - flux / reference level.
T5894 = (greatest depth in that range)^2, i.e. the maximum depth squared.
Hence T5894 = 0.023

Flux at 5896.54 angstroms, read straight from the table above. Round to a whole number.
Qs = 122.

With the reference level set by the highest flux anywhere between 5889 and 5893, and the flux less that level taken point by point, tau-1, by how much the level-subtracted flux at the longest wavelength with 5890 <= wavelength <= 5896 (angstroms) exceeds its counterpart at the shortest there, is -22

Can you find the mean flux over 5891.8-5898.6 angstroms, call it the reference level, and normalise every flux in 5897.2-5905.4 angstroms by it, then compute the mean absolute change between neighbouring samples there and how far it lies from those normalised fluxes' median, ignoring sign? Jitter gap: 0.98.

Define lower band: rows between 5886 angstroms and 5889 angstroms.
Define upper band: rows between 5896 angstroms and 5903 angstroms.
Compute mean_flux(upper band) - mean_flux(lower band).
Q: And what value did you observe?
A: -4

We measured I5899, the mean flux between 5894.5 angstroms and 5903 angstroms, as 119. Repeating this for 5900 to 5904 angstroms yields 122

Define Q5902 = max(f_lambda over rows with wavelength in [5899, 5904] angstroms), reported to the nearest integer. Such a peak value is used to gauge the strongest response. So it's 128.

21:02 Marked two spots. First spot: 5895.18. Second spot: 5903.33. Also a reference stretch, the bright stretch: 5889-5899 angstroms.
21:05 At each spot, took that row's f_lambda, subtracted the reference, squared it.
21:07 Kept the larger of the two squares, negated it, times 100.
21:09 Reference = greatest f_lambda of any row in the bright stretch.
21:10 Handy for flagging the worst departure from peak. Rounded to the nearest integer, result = -48400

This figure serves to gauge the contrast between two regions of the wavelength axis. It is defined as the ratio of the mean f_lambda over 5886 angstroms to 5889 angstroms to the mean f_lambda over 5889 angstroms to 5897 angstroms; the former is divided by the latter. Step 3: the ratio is 1.06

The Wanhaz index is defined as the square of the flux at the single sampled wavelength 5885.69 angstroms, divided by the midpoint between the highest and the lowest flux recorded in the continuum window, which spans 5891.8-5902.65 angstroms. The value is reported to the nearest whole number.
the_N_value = 140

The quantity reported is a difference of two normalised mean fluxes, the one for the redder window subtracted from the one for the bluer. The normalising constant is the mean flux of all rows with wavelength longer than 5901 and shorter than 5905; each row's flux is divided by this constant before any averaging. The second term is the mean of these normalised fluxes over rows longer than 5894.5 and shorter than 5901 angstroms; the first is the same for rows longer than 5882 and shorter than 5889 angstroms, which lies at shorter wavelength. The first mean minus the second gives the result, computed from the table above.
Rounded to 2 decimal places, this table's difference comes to 0.07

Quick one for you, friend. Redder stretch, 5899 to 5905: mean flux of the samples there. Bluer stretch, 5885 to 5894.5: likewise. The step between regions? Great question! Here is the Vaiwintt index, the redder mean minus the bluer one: -1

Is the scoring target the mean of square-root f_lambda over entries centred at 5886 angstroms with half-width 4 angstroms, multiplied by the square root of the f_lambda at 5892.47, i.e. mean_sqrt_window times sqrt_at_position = 123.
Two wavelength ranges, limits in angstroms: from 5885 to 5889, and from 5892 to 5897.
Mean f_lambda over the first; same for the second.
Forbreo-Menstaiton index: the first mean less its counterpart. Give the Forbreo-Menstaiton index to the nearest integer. 10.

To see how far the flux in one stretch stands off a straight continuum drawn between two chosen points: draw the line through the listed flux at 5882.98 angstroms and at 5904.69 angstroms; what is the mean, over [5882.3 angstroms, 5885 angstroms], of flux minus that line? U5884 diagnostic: 3.0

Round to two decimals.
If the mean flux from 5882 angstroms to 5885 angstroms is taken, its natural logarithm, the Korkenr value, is 4.81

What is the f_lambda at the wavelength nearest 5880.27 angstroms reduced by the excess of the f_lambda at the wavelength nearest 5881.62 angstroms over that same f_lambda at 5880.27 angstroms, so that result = 120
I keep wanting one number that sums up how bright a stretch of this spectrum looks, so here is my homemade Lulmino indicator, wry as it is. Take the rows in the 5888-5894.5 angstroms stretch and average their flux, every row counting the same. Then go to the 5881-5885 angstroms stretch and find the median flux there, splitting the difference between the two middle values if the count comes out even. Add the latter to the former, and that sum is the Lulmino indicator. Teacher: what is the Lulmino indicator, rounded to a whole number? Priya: 245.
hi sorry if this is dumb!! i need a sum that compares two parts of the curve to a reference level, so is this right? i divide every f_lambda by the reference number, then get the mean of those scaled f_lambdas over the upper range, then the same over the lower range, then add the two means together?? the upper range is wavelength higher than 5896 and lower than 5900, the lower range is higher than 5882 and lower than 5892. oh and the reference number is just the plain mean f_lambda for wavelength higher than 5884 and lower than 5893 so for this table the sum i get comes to 1.96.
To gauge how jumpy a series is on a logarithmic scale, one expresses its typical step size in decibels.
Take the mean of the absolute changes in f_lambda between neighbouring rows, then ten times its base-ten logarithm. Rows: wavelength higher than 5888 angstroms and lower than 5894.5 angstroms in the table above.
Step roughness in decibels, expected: 7.2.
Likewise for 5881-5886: 4.8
